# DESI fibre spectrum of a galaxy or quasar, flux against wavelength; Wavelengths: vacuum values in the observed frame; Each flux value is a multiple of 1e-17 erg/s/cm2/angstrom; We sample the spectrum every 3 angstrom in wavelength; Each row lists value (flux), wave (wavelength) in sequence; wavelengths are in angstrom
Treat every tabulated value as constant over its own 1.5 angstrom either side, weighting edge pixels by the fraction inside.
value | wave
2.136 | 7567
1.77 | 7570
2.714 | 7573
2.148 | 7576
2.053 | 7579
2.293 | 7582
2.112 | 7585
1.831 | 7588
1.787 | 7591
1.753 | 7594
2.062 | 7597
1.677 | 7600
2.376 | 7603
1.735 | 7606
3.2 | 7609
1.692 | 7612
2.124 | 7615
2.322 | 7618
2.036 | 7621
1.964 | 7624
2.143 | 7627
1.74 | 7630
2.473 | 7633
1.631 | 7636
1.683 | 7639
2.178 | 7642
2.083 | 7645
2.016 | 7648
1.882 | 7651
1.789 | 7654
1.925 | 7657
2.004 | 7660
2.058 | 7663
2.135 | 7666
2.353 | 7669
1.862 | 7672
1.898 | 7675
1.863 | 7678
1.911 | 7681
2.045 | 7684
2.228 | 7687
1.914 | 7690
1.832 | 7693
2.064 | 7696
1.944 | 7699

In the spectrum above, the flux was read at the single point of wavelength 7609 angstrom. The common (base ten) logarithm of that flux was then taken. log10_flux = 0.51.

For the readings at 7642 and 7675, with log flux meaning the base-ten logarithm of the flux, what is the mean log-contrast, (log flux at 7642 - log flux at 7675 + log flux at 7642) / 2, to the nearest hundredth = 0.20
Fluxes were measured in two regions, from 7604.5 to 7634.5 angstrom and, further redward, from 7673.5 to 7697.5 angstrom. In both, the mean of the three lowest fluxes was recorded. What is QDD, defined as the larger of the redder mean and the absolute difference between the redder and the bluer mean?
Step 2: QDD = 1.86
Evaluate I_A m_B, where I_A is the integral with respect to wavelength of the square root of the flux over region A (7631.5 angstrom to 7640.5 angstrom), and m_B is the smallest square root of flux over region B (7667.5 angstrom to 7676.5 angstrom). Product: 17.0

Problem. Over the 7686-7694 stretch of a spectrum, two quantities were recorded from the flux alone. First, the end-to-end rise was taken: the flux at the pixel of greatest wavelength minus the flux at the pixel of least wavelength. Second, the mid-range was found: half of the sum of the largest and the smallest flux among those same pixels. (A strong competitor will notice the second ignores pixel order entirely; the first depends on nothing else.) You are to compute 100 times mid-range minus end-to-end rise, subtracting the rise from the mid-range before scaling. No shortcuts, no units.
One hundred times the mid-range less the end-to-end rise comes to 243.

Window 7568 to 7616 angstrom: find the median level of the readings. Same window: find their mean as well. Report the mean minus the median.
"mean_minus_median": 0.03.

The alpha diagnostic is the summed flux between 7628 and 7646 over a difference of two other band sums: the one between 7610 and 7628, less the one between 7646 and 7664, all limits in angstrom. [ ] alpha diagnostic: 19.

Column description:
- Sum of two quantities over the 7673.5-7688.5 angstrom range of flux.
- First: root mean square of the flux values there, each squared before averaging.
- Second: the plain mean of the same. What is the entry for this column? 3.98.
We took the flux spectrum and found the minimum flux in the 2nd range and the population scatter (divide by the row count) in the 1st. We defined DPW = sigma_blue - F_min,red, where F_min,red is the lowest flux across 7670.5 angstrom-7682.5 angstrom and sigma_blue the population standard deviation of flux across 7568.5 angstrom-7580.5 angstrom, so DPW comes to -1.52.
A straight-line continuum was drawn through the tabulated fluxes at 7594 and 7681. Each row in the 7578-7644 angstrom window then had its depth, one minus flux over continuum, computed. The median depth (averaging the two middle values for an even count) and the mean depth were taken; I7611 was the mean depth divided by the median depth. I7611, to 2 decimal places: 0.95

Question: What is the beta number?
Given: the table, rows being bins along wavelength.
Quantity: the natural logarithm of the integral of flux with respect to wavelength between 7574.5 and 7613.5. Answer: 4.4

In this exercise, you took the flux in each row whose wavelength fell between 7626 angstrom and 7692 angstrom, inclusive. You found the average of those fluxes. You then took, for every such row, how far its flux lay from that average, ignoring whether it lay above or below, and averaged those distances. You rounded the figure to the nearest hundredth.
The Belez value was 0.16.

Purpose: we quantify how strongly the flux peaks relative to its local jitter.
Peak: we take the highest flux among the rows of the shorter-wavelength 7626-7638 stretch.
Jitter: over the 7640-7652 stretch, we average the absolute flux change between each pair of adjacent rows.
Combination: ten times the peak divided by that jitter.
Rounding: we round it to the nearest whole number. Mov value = 251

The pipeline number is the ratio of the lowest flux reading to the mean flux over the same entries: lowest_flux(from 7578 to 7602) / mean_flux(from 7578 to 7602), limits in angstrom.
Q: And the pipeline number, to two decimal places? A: 0.86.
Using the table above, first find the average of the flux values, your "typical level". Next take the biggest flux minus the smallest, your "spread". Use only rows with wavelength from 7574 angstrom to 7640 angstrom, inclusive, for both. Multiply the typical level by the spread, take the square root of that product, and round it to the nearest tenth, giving 1.8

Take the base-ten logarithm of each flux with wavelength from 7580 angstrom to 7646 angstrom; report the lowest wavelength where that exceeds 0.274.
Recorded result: 7582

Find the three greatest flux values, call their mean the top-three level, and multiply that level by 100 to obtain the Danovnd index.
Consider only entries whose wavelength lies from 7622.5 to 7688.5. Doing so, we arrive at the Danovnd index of 235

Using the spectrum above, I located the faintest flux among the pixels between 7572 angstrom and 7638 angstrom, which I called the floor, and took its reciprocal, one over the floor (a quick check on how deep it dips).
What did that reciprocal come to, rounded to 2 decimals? 0.61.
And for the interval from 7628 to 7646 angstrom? 0.61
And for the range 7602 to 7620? 0.59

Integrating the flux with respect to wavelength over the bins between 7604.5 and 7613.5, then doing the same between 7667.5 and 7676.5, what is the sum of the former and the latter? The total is 38.2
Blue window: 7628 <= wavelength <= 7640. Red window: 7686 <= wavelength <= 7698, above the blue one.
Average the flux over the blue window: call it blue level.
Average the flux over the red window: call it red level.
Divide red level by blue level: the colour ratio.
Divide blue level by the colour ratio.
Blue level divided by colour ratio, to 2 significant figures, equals 1.8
